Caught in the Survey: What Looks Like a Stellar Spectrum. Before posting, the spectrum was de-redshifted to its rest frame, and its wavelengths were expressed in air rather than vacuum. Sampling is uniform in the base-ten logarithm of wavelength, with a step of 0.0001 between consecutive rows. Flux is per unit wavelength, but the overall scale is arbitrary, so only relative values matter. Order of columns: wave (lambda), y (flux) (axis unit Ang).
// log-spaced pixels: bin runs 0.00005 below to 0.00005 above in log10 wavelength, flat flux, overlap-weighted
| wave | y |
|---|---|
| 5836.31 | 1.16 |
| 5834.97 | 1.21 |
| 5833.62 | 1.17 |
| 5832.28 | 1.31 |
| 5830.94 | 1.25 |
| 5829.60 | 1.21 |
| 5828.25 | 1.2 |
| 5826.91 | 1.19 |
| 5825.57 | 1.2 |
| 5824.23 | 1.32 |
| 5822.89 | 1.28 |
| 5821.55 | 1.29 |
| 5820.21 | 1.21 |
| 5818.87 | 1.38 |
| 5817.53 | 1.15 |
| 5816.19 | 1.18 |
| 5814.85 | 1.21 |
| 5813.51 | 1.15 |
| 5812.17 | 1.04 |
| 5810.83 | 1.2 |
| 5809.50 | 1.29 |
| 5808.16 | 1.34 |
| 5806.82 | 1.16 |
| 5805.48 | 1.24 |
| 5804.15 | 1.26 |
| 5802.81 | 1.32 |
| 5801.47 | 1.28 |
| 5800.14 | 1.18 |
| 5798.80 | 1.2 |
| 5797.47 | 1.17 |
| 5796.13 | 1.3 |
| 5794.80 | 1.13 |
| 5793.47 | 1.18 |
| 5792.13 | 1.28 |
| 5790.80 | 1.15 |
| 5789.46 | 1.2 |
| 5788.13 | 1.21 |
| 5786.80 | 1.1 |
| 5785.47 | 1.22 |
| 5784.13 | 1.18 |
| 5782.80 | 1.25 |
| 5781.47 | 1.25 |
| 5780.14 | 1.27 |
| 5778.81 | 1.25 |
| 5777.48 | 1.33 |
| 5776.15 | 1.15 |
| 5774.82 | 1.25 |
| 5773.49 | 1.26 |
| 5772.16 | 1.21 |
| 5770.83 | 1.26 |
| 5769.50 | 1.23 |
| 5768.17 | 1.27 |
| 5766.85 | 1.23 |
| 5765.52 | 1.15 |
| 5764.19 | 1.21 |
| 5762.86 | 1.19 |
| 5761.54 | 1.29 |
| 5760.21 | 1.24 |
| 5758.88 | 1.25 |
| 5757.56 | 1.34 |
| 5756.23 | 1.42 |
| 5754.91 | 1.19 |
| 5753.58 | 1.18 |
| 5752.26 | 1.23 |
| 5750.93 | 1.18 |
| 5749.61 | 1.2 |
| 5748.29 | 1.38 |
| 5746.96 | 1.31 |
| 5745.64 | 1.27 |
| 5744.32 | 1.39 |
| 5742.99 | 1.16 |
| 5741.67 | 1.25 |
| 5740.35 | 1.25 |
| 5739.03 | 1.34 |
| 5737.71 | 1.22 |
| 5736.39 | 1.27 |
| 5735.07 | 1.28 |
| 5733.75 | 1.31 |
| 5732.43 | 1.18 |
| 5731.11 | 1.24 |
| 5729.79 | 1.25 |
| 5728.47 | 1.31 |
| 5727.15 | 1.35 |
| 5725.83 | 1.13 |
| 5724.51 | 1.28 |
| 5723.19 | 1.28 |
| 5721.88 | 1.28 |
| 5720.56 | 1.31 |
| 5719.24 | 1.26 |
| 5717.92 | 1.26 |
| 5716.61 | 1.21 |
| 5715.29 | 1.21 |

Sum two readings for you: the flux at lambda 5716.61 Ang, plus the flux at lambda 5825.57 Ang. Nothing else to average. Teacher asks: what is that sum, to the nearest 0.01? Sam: 2.41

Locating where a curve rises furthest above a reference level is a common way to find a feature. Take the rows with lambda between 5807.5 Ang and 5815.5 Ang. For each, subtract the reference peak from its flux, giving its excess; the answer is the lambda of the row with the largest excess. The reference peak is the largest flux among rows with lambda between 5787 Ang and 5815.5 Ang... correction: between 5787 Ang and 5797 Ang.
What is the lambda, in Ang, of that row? 5808.16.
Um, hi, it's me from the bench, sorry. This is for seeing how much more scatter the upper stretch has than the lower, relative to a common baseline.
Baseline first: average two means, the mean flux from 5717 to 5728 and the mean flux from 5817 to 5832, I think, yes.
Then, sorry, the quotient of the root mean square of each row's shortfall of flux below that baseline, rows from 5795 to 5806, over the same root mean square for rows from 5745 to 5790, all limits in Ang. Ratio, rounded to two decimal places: 0.81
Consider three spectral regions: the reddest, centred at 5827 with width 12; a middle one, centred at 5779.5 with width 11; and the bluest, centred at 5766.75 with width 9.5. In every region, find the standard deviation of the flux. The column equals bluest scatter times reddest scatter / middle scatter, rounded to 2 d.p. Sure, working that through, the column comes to 0.04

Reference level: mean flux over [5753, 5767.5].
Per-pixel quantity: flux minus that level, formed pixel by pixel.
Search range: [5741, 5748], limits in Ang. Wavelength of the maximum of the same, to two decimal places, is 5744.32 Ang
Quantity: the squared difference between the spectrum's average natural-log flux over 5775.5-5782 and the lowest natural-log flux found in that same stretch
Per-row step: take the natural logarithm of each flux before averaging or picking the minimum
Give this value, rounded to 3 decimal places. 0.007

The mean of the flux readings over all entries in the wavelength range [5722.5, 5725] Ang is 1.28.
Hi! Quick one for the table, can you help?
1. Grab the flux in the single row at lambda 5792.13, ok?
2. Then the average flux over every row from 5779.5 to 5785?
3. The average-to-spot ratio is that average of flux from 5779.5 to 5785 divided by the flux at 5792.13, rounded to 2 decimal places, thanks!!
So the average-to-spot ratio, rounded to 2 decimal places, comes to 0.97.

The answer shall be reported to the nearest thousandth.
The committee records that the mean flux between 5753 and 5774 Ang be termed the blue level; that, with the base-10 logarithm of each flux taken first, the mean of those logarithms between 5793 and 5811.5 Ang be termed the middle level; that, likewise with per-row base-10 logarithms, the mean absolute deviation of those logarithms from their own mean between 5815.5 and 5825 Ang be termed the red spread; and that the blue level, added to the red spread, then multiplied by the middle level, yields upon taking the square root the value 0.338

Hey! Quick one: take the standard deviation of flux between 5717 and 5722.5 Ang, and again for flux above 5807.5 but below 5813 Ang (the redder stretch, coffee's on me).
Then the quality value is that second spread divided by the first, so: 5.58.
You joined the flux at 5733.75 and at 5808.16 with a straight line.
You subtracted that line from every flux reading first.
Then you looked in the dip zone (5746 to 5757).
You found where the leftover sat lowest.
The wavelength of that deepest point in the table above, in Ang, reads 5753.58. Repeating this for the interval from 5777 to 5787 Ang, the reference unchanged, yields 5786.80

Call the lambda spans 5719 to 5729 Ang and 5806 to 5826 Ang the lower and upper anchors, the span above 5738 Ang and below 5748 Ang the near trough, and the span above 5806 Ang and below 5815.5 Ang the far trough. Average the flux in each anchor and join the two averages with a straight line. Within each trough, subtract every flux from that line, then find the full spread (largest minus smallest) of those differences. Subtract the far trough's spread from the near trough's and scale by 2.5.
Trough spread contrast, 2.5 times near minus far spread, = -0.17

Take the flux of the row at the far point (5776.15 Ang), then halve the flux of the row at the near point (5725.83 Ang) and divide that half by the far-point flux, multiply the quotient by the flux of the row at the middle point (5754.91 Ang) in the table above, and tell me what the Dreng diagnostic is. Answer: 0.58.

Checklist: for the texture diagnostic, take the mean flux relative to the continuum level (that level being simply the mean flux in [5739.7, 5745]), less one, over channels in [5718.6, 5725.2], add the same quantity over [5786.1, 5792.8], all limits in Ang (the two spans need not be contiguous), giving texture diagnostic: -0.044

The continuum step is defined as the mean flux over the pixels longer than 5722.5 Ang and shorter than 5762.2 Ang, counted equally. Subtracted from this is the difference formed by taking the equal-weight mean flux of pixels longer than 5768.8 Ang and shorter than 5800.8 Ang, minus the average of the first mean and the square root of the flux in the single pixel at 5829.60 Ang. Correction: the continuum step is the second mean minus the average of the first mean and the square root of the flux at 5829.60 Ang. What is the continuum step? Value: 0.034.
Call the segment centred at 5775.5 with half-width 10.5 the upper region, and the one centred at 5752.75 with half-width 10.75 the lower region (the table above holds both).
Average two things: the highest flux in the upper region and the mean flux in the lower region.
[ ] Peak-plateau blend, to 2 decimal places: 1.30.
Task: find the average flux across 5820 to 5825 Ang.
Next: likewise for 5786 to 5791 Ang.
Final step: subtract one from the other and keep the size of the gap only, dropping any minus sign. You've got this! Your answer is 0.11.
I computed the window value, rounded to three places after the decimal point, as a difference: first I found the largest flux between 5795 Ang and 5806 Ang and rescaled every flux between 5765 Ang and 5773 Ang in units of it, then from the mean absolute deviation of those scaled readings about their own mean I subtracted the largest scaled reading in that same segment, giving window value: -0.939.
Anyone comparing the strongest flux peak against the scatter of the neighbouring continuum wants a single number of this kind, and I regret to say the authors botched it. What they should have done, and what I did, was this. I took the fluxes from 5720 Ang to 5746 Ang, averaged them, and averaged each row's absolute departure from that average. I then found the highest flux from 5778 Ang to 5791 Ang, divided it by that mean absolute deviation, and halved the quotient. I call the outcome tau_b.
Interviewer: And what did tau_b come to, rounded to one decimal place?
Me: 13.8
